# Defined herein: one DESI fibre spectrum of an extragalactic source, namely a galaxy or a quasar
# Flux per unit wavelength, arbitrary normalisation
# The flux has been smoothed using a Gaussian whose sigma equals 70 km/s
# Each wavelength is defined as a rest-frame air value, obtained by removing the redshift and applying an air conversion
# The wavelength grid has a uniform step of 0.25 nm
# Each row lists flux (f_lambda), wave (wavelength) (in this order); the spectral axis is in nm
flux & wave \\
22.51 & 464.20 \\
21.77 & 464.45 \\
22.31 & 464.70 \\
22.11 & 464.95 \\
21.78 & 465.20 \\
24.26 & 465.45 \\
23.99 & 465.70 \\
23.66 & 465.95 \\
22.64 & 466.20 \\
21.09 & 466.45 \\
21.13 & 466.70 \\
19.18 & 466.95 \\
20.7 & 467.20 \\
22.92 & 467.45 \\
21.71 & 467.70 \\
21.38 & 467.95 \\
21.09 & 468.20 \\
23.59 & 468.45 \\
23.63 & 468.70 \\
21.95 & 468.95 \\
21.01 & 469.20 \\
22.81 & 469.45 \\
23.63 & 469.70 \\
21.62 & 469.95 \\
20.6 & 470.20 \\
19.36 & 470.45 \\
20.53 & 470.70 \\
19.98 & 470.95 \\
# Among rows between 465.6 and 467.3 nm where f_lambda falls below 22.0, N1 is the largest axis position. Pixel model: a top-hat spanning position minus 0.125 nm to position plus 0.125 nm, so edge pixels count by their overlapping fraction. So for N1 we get 467.20 nm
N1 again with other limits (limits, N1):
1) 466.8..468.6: 468.20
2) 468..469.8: 469.20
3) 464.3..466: 465.20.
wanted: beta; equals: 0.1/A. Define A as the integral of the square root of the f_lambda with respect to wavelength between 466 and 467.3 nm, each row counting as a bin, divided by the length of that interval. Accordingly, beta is 0.0218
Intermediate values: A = 4.59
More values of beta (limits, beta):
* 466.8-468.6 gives 0.0216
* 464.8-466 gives 0.0208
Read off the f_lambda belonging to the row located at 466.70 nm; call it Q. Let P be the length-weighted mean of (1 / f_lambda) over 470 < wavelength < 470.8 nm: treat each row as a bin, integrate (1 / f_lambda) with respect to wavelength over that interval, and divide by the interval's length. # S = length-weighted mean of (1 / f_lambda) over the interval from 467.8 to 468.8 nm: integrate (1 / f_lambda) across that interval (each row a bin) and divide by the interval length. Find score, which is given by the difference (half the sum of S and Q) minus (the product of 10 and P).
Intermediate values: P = 0.0493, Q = 21.13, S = 0.0448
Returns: 10.1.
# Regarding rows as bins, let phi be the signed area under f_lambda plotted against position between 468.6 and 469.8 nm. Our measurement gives 27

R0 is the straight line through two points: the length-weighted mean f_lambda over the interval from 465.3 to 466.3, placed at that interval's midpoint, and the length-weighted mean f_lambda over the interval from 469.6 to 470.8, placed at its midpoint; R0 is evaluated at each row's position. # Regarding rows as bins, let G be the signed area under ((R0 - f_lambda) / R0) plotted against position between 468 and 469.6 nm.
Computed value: -0.03 nm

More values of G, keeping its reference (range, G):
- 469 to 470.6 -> -0.01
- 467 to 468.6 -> 0.05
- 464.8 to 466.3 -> 0.04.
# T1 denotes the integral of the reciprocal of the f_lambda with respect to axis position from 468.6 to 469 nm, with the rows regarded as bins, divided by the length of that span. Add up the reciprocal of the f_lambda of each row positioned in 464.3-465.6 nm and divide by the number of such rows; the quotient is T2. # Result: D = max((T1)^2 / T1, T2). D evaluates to 0.0446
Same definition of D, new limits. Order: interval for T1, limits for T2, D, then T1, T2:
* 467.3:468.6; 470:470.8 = 0.0496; 0.0453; 0.0496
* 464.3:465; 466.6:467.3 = 0.0493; 0.0453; 0.0493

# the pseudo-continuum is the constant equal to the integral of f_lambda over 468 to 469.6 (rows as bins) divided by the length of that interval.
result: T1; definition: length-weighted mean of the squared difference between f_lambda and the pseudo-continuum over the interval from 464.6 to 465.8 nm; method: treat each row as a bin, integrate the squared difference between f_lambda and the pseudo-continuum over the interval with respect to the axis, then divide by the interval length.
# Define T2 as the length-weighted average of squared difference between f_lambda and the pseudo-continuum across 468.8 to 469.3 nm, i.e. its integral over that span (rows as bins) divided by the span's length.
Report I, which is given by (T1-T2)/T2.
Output 0.5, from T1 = 1.38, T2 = 0.9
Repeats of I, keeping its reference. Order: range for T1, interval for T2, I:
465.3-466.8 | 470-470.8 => -0.6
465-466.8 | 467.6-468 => 1.7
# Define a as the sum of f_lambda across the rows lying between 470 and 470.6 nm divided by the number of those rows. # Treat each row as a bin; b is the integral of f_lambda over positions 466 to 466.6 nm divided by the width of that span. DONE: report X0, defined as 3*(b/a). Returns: 3.31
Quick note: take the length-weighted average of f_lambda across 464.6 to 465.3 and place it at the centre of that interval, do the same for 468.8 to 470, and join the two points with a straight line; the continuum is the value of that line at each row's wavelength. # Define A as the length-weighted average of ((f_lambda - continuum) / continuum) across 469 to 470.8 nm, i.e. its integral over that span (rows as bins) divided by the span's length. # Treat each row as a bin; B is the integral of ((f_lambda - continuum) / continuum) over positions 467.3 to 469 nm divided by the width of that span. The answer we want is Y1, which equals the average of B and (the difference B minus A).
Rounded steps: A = -0.040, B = 0.00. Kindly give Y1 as 0.025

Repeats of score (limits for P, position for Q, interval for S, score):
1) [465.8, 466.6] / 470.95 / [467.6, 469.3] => 9.6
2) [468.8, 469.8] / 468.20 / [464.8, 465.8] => 10.1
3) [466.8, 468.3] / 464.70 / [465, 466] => 10.7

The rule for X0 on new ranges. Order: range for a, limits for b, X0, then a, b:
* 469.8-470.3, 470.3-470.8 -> 2.83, 21.1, 19.9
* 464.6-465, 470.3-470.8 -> 2.69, 22.2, 19.9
